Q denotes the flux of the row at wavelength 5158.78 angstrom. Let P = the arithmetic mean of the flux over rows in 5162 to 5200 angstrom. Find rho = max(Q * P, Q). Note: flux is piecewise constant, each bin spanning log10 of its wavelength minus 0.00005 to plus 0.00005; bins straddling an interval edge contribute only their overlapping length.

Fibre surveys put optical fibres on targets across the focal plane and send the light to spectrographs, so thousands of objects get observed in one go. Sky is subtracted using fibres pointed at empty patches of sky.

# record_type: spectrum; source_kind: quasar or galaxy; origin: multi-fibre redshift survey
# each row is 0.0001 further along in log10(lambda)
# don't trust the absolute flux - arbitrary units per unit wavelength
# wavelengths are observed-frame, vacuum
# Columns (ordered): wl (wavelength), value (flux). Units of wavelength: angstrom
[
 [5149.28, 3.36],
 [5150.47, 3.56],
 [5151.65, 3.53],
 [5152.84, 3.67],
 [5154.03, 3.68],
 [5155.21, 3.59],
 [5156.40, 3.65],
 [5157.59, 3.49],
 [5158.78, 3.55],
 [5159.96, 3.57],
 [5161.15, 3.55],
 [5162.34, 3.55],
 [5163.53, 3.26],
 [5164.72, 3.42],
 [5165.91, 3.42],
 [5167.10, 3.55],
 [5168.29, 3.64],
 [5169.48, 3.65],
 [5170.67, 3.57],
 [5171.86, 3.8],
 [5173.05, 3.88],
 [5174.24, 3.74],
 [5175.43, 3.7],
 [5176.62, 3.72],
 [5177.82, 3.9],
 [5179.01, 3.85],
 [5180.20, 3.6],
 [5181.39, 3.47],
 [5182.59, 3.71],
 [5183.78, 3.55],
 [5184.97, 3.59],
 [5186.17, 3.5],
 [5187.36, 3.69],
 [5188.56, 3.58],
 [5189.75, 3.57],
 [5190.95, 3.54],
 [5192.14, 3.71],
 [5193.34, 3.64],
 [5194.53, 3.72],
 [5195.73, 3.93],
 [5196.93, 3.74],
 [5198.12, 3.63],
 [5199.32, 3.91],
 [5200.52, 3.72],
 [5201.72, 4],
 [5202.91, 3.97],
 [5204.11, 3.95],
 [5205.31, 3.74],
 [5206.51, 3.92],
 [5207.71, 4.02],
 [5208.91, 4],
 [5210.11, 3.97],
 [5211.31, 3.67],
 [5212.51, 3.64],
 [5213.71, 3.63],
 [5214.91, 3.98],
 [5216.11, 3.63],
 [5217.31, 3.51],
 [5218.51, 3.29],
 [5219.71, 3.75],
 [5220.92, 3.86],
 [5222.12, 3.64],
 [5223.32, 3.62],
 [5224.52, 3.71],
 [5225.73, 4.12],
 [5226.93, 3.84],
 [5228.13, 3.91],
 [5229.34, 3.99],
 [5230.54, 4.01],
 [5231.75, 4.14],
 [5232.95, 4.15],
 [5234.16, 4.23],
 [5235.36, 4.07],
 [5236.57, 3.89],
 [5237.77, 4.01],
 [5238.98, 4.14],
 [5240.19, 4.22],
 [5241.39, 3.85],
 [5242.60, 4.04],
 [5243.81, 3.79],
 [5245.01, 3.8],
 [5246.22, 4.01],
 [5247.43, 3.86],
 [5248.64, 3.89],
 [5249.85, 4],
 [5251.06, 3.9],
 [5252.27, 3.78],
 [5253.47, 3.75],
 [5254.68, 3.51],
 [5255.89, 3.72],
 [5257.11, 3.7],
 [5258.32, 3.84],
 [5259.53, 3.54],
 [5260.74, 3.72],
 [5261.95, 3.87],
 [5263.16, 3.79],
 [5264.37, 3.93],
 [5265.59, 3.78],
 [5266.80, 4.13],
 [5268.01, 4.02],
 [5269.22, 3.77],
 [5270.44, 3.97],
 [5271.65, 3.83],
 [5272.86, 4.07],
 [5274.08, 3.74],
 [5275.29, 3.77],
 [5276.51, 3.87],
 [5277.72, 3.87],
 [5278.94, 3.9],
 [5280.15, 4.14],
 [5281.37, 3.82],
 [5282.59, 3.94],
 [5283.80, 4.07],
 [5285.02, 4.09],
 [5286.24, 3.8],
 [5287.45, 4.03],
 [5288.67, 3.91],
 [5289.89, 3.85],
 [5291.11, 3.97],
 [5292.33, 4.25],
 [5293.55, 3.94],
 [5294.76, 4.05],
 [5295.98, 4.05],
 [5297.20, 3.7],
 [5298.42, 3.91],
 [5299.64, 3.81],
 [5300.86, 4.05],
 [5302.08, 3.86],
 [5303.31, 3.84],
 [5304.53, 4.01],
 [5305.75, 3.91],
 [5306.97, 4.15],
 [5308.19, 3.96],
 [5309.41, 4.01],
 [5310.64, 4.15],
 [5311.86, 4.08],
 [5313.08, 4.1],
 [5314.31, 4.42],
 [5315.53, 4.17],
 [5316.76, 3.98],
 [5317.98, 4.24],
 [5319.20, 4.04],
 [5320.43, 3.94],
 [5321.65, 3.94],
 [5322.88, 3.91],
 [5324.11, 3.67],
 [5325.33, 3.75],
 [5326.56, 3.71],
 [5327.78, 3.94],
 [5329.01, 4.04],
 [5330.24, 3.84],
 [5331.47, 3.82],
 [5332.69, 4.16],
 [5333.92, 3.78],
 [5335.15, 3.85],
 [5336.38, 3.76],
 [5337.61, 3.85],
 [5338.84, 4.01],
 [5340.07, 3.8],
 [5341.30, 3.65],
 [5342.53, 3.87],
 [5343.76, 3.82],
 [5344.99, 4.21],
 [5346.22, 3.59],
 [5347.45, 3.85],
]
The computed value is 12.9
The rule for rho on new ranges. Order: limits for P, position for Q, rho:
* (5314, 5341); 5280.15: 16.3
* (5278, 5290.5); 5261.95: 15.3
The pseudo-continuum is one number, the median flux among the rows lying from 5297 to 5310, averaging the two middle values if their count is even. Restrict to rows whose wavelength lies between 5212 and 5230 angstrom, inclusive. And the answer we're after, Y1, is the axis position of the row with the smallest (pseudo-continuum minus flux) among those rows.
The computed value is 5225.73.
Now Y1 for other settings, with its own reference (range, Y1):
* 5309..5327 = 5314.31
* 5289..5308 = 5292.33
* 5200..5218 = 5207.71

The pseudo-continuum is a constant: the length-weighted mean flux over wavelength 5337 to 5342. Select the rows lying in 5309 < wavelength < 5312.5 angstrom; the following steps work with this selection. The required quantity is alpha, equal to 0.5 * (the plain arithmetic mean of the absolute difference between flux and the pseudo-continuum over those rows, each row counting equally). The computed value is 0.13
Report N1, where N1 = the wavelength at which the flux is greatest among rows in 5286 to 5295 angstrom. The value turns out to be 5292.33 angstrom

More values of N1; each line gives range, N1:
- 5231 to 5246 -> 5234.16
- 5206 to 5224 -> 5207.71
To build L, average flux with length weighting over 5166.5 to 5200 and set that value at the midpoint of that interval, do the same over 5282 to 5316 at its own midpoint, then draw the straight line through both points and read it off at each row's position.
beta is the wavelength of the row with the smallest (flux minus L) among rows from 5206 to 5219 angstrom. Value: 5218.51 angstrom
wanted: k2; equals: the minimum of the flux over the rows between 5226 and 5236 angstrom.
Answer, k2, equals 3.84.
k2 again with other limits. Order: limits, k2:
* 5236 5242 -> 3.85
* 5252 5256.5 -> 3.51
